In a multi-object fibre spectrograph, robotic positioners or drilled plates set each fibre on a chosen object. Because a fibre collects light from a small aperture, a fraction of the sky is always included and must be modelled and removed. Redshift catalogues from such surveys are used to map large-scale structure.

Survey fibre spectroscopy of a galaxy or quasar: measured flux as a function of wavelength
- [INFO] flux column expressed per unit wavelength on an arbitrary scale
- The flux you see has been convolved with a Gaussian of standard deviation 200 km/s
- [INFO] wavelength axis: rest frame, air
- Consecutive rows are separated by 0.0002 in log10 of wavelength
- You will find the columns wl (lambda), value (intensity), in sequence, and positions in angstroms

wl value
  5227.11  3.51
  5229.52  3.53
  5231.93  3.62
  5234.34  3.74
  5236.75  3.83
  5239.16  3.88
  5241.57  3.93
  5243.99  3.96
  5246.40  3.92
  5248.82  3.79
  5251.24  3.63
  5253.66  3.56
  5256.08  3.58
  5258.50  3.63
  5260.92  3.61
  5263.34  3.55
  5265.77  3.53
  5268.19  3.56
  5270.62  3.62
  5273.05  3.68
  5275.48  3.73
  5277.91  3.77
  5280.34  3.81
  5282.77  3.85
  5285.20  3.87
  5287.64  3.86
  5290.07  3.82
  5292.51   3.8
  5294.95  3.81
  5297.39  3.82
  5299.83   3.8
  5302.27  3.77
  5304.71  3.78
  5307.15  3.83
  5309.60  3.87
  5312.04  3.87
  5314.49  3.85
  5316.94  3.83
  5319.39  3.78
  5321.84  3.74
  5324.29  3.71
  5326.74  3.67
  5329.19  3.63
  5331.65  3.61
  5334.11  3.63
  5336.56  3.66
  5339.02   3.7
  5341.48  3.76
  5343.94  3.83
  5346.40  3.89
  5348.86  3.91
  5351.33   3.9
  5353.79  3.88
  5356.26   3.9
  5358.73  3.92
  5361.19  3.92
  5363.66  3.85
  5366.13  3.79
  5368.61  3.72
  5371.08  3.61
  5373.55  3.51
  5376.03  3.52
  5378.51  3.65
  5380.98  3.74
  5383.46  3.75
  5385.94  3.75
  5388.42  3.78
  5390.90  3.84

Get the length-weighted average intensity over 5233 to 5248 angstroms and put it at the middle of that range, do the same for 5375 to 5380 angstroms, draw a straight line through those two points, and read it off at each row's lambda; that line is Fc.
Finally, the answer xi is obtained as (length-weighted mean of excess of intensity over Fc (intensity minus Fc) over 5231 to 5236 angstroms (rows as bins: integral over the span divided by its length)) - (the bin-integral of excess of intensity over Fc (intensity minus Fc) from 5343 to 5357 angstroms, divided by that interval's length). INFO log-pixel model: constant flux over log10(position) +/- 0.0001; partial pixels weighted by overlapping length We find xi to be -0.42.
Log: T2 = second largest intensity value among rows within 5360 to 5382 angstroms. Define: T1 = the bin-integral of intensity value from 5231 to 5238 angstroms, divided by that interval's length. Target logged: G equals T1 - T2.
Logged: -0.1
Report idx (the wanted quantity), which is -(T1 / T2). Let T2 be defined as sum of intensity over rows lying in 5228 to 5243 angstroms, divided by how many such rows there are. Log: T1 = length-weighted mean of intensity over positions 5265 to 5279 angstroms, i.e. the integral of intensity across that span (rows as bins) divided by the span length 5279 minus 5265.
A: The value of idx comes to -0.97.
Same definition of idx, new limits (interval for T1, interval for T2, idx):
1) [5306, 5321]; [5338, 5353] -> -1.00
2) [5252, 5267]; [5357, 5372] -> -0.94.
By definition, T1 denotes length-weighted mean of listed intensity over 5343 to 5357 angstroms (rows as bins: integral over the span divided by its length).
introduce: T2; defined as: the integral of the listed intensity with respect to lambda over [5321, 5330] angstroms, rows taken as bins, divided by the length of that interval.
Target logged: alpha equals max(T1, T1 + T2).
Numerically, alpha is 7.58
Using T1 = 3.89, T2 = 3.69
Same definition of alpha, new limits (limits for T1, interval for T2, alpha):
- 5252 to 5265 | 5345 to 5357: 7.48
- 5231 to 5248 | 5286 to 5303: 7.66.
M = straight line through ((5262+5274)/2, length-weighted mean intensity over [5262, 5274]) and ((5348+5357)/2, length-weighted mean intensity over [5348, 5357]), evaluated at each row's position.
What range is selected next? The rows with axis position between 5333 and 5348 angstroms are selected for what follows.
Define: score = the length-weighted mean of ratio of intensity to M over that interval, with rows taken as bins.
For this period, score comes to 0.97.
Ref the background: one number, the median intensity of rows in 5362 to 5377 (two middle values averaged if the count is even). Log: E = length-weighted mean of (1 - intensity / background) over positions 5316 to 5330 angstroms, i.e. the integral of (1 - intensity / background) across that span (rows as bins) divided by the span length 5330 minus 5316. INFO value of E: -0.02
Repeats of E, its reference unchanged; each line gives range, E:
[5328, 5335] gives 0.01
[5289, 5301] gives -0.04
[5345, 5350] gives -0.06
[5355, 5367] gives -0.06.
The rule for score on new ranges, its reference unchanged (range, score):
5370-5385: 0.91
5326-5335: 0.95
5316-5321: 1.01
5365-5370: 0.95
